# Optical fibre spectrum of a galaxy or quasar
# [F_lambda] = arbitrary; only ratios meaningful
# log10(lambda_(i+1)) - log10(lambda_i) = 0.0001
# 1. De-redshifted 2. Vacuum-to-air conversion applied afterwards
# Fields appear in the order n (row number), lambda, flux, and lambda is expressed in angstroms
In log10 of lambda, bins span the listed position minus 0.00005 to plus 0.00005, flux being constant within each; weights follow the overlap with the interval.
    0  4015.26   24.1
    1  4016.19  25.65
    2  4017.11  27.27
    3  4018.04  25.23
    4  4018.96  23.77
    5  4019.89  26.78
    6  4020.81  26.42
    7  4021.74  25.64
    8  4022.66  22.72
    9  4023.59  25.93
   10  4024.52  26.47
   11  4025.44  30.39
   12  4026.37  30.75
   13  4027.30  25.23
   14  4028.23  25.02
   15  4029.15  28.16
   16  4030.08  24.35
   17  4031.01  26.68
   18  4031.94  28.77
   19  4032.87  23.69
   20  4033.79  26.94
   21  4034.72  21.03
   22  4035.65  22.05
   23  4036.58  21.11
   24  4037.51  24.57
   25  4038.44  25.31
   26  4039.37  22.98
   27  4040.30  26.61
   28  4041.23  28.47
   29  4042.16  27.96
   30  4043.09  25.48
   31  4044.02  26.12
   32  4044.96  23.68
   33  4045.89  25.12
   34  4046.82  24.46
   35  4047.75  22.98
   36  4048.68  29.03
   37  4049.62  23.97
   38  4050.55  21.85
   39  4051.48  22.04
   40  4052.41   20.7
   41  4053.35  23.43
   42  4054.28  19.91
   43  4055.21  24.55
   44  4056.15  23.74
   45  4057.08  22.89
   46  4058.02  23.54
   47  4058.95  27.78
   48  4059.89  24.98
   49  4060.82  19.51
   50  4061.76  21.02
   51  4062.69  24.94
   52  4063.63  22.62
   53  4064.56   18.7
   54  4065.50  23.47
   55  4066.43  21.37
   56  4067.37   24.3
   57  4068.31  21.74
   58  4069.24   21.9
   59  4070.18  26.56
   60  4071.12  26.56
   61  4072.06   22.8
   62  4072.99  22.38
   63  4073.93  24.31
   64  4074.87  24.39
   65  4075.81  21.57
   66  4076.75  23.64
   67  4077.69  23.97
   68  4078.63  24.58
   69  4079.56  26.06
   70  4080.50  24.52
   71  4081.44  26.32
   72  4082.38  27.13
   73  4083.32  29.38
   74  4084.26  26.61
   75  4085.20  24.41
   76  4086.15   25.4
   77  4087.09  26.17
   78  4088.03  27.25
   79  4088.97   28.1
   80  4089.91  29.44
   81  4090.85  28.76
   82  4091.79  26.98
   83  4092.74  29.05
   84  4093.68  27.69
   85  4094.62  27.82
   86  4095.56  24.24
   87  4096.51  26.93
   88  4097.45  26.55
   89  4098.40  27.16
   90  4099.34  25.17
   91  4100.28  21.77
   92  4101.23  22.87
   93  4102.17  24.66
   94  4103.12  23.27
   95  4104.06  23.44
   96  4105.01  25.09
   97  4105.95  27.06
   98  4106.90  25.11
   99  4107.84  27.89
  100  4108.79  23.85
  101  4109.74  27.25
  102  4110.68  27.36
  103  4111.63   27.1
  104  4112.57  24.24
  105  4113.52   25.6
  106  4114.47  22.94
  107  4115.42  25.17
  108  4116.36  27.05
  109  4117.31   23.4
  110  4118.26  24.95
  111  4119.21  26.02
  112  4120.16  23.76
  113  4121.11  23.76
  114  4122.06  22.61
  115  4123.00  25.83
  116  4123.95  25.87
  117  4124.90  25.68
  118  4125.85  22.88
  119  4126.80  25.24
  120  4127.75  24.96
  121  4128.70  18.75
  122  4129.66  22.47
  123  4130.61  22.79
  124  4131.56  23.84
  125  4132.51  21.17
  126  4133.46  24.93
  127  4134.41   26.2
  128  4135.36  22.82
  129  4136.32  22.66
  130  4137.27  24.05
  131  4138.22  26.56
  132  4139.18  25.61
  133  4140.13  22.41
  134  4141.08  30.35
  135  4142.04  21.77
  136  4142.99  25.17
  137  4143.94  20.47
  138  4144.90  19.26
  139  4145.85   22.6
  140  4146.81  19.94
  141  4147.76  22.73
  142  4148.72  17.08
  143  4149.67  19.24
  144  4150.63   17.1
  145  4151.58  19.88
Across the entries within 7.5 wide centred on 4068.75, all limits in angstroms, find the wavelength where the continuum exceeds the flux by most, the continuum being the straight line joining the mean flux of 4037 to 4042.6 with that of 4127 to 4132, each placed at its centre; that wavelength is 4066.43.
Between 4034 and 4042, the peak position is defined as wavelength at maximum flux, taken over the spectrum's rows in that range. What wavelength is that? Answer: 4041.23 angstroms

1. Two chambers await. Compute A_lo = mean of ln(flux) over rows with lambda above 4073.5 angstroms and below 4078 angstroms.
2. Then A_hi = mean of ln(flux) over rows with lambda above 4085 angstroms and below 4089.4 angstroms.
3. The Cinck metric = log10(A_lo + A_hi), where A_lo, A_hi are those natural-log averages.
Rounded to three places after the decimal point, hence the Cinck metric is 0.808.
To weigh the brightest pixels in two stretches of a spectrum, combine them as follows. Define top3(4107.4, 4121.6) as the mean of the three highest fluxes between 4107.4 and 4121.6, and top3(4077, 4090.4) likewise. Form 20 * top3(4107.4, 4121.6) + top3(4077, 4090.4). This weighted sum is 579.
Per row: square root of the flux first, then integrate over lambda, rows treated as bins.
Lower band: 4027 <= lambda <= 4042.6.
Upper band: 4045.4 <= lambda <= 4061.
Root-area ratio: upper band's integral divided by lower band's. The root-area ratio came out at 0.97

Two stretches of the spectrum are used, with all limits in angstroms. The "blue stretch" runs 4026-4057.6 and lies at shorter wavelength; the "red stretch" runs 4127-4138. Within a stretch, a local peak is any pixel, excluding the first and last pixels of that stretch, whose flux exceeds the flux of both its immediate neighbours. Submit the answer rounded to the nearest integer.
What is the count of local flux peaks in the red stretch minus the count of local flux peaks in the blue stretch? -10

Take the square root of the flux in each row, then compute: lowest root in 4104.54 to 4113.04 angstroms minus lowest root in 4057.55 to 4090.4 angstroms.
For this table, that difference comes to 0.56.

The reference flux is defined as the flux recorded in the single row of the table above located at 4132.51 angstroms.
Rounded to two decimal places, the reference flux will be 21.17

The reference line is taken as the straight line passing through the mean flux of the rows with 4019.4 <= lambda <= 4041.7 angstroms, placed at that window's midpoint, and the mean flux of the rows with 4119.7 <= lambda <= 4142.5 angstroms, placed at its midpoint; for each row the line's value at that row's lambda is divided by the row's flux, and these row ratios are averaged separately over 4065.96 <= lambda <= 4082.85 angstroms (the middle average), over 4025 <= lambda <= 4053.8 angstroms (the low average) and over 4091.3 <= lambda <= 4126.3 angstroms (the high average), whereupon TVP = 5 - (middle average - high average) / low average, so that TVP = 4.93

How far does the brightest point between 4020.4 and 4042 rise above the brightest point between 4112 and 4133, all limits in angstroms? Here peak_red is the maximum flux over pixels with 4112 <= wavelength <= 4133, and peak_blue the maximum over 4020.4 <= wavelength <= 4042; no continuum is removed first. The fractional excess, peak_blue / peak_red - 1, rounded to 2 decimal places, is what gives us 0.14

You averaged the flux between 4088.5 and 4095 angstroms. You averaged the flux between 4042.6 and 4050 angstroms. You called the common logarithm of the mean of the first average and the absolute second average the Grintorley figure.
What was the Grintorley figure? 1.43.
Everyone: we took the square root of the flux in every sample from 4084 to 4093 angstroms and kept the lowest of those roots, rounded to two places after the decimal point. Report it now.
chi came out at 4.94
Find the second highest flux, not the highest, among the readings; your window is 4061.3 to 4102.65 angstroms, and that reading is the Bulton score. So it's 29.38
